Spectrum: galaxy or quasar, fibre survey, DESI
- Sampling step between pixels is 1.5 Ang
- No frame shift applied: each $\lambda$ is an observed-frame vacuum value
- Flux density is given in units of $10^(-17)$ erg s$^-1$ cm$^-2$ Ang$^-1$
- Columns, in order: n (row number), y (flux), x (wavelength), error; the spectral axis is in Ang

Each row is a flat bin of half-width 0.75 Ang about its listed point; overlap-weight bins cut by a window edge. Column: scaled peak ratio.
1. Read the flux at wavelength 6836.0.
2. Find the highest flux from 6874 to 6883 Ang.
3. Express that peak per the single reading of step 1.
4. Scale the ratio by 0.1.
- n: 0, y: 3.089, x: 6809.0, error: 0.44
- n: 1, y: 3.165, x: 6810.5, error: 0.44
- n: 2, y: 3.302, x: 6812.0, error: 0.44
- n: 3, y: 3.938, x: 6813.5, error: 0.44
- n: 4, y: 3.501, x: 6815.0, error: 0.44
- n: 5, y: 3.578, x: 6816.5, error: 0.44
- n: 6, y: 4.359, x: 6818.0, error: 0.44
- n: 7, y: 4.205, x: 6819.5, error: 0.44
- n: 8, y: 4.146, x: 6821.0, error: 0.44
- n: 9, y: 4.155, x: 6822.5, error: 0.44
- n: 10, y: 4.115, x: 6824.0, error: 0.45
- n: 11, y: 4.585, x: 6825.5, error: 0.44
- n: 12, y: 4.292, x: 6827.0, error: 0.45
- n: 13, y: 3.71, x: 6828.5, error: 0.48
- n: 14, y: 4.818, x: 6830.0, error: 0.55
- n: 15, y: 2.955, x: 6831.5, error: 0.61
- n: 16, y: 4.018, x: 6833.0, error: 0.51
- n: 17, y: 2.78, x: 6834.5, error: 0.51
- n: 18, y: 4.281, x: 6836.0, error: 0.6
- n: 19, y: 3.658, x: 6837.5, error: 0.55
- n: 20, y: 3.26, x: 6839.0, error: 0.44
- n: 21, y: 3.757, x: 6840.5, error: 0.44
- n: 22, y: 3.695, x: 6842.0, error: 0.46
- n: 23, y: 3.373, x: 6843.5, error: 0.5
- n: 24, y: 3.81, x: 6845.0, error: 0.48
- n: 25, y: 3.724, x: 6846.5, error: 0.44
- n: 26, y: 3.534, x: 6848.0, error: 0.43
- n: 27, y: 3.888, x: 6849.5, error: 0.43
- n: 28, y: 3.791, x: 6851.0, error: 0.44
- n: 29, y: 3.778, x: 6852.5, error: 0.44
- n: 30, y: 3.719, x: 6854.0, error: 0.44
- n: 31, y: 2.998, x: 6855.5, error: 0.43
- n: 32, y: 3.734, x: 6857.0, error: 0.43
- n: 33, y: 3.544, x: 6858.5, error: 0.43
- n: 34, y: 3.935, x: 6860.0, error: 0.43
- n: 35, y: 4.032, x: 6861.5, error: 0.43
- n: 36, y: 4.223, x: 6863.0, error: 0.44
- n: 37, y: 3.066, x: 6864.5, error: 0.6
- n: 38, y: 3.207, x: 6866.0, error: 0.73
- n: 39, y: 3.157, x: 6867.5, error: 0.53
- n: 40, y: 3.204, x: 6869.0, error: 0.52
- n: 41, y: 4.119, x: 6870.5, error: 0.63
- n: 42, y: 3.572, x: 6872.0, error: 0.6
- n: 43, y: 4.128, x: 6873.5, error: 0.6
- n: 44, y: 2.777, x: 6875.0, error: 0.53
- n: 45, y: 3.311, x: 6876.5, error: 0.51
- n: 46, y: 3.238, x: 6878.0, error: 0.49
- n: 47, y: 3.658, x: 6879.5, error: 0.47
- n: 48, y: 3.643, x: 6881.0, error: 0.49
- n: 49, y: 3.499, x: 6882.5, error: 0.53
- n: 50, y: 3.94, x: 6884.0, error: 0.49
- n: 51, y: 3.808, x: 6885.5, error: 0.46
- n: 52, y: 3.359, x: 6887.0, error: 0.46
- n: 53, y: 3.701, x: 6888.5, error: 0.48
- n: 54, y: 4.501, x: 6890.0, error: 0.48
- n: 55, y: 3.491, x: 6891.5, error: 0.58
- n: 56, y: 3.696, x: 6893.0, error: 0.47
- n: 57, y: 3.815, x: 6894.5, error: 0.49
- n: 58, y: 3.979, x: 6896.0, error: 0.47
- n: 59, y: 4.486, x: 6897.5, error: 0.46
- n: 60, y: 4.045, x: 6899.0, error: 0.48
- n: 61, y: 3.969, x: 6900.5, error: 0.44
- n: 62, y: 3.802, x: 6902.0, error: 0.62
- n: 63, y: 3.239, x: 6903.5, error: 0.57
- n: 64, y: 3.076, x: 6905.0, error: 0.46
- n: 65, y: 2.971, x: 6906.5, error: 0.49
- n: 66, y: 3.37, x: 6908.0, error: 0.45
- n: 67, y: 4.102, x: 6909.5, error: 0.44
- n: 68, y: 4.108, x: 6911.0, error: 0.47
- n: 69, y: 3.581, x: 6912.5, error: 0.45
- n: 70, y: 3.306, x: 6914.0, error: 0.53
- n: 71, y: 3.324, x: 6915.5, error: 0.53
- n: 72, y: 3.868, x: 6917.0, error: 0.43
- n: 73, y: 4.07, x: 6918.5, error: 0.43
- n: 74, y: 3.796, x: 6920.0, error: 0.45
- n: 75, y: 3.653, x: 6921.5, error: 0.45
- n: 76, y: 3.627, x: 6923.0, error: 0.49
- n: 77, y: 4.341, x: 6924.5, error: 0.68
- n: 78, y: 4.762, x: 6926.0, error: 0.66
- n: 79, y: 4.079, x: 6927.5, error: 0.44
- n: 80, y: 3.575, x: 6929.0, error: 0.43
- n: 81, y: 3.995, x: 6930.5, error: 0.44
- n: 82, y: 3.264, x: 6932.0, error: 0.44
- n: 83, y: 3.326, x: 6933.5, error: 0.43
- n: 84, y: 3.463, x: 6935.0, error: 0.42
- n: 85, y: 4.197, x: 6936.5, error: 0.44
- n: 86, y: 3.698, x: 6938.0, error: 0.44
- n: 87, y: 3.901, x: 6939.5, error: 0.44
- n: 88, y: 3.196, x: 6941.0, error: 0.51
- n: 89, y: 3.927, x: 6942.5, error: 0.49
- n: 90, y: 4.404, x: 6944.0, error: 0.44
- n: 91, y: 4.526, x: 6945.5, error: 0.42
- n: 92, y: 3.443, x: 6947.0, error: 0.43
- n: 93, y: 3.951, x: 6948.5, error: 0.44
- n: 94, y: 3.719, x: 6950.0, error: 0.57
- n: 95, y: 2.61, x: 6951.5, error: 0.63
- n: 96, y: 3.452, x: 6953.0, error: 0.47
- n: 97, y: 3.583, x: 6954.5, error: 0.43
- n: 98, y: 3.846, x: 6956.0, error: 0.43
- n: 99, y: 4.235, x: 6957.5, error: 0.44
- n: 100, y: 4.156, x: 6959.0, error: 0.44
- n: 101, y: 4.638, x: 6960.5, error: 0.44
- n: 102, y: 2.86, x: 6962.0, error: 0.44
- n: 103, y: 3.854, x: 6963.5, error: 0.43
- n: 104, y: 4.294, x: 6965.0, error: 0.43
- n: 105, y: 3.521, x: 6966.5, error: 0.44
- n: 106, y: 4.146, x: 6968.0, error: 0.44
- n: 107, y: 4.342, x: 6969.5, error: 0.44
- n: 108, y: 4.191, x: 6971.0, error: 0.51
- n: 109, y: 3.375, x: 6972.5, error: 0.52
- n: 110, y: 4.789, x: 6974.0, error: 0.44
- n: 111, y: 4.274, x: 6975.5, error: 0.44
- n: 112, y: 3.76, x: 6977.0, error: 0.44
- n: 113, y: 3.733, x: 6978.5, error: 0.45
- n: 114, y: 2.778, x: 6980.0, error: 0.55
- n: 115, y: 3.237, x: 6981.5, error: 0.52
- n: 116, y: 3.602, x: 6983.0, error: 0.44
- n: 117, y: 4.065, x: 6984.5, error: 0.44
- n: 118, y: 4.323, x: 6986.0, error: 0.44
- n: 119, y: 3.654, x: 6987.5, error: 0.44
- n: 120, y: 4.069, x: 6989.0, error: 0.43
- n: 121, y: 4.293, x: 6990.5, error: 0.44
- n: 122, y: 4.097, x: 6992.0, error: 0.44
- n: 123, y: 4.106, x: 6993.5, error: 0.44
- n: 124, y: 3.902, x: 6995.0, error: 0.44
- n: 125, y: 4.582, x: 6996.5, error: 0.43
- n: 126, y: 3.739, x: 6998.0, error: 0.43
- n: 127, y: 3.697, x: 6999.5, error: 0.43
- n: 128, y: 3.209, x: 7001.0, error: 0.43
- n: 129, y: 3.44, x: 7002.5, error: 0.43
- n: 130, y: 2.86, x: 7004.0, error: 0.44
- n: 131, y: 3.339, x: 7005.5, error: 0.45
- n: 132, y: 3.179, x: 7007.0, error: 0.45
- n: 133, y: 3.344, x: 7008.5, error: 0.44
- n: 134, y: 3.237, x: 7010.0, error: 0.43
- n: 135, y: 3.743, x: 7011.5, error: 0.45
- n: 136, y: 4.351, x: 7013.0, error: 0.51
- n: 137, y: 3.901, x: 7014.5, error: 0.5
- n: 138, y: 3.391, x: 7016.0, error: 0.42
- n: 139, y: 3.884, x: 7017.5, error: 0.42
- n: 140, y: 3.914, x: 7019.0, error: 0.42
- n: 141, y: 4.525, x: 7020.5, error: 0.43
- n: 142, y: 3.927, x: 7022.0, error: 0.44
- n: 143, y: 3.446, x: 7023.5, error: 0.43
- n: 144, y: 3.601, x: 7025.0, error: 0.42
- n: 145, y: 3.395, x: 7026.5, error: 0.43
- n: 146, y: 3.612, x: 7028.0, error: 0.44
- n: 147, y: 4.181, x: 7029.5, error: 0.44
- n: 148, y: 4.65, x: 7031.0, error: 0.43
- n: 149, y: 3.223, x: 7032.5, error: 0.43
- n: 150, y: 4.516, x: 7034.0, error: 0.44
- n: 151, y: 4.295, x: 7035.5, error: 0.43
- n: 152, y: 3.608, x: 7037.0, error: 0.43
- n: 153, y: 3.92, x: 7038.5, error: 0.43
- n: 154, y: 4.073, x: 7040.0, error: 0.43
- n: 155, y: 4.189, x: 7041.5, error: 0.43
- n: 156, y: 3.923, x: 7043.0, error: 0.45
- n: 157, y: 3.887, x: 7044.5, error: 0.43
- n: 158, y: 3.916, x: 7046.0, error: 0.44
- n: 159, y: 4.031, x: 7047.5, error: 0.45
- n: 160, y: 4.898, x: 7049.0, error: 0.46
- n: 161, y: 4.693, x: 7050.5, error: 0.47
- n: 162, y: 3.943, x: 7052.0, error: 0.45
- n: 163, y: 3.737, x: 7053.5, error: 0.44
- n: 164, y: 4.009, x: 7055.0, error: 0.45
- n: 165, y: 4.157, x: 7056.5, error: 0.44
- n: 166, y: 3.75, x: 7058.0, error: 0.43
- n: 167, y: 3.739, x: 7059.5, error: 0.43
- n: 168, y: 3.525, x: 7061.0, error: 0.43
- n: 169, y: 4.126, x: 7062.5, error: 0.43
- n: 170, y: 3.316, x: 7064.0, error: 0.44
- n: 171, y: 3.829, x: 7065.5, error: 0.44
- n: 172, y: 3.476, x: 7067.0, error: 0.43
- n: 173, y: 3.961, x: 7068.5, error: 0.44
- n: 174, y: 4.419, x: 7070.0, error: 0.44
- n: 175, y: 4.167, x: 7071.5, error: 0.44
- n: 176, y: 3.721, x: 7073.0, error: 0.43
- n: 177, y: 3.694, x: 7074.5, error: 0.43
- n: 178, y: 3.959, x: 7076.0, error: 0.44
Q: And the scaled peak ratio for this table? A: 0.085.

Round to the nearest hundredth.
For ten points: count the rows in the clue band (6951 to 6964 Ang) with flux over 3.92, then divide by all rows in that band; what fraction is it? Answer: 0.33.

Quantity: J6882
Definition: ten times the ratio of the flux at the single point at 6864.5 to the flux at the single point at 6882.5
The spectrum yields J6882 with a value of 8.8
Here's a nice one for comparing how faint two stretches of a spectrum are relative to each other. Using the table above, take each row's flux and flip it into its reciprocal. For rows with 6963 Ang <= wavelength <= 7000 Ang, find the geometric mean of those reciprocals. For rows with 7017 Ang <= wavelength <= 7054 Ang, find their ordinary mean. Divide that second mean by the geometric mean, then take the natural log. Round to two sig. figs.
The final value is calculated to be -0.012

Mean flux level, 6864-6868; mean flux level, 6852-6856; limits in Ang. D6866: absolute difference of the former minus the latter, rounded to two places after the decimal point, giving 0.36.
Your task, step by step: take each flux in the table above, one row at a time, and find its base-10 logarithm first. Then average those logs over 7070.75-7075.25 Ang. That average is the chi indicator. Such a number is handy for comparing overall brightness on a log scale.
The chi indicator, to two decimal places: 0.59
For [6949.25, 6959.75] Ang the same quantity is 0.56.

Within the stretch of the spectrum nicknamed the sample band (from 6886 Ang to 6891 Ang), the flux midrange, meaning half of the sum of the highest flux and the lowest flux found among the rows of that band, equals 3.9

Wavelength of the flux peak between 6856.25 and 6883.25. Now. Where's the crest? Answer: 6863.0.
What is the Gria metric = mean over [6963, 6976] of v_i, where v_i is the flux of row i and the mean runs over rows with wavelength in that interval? 4.1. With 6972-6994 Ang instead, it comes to 3.9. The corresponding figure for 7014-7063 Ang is 4.0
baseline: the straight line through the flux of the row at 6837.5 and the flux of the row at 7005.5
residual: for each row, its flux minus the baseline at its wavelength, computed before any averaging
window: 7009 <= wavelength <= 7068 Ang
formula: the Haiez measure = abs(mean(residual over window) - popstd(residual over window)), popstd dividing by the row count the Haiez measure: 0.23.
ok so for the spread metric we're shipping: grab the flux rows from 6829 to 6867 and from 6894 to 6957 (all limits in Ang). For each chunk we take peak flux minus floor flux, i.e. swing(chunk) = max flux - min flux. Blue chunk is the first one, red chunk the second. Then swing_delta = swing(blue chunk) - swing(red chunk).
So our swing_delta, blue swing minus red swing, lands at -0.1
